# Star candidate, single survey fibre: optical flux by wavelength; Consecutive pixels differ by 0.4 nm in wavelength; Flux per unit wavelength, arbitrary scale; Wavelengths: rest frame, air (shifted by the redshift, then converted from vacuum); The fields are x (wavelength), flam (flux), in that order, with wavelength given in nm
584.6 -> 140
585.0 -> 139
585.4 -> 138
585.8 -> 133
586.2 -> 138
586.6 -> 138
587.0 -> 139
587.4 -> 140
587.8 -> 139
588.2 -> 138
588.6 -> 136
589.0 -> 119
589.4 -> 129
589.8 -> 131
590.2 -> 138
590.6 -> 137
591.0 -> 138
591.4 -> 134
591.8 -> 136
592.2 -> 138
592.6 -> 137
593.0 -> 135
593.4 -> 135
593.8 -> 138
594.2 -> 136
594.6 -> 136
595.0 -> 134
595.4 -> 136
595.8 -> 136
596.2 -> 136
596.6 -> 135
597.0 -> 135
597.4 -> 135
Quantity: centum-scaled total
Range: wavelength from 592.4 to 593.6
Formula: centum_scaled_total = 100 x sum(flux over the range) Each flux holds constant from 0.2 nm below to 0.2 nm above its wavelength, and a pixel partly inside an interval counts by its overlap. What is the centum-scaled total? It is 40700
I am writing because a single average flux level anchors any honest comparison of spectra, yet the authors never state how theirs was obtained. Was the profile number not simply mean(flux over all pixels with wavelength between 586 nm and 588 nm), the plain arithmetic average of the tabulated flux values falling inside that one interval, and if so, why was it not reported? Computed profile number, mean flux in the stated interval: 138.8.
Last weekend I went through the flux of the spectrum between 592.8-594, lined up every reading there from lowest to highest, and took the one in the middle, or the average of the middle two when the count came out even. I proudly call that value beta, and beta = 135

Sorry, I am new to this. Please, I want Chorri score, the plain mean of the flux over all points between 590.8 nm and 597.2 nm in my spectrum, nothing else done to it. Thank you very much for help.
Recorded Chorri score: 136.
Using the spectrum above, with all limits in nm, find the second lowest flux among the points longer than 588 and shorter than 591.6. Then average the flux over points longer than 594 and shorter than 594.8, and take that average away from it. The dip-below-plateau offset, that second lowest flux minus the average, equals -7.0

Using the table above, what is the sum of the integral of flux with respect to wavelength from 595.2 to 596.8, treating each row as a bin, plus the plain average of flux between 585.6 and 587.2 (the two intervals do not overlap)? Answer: 354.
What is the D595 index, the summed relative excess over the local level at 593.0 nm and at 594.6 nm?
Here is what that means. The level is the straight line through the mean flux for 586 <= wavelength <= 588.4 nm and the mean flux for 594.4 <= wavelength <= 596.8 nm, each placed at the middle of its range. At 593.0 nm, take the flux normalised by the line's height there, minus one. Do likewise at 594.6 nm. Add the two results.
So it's -0.010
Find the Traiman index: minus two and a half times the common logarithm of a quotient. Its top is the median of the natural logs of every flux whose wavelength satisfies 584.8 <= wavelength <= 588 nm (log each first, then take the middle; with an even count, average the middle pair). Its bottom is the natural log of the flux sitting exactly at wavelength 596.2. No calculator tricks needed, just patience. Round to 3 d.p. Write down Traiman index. -0.004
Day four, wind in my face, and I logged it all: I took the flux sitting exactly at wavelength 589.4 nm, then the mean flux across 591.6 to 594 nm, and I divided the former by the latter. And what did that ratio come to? 0.95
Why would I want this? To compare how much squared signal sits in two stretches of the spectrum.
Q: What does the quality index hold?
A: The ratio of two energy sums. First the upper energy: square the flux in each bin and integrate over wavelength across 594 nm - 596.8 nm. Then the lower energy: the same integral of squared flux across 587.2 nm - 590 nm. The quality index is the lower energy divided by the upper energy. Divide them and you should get 0.97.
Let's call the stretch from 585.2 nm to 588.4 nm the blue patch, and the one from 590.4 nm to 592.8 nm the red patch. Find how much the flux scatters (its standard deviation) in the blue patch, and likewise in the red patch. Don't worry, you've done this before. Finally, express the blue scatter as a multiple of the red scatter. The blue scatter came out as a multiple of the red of 1.4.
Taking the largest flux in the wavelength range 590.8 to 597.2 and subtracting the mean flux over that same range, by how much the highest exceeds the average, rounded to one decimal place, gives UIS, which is 2.1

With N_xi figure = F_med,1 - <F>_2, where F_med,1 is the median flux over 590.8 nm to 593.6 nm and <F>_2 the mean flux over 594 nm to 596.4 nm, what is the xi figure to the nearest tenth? 0.3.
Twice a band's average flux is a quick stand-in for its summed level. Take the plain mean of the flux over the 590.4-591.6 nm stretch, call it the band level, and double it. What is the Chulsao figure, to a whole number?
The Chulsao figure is 273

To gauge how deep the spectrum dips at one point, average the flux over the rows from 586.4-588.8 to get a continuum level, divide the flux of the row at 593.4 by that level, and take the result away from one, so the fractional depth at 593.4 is 0.024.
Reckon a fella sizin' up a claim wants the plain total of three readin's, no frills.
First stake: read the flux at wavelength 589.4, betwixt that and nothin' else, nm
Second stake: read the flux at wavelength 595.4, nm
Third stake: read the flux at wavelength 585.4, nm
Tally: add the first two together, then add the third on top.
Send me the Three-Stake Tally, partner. 403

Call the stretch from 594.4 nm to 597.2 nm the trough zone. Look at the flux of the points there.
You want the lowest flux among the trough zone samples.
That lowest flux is 134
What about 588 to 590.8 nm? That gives 119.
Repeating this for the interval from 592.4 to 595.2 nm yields 134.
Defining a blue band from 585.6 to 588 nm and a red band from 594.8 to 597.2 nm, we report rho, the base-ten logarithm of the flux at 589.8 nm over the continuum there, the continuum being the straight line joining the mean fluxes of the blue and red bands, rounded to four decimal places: -0.0195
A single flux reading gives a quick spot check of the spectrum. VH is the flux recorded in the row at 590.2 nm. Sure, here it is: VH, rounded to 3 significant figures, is 138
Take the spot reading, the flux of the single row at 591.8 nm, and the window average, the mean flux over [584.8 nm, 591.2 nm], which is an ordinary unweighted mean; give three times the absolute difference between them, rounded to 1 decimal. 1.1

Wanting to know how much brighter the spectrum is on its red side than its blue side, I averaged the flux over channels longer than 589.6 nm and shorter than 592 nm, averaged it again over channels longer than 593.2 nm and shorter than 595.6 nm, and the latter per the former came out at 1.00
